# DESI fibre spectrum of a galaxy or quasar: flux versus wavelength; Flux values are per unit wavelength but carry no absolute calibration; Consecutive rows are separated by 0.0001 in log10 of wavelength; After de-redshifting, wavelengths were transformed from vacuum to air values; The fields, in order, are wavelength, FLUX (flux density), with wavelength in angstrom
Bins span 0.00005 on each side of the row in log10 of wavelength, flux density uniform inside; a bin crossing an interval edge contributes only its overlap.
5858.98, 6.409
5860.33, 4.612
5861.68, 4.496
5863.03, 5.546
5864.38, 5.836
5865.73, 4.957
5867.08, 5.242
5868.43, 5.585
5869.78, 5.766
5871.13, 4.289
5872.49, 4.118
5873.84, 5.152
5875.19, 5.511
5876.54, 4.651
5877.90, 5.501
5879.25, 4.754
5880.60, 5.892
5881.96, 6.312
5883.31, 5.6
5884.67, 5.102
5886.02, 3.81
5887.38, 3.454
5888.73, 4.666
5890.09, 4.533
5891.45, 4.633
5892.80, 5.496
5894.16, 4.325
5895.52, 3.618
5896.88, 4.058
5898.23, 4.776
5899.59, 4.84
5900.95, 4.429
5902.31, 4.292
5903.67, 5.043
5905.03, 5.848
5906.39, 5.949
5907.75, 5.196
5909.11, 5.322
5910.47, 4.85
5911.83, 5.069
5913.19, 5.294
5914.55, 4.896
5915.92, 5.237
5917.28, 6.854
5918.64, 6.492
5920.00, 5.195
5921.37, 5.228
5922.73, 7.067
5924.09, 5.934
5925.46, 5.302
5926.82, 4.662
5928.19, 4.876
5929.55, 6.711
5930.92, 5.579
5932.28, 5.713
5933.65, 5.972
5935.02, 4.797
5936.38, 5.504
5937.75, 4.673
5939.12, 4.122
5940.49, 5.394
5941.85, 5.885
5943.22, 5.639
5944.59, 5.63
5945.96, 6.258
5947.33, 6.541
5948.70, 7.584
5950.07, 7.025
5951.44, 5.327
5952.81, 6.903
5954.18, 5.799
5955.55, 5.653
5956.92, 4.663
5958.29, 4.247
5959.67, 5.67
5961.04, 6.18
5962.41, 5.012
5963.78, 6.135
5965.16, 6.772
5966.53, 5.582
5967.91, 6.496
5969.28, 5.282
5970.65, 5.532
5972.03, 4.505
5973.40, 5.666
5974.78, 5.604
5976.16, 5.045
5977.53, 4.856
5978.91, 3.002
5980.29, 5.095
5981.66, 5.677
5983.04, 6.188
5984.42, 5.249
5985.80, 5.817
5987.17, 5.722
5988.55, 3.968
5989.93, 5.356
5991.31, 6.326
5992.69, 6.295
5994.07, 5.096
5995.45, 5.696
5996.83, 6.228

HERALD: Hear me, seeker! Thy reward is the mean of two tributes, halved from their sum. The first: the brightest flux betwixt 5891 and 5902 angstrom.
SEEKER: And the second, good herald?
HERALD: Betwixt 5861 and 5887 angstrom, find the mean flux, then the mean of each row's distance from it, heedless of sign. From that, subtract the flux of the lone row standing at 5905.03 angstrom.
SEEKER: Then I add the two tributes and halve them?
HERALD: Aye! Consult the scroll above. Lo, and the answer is 0.1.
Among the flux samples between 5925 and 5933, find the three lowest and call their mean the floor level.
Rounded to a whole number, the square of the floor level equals 24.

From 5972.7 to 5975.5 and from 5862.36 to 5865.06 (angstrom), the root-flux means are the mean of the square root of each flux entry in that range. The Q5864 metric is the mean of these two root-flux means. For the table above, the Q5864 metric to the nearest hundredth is 2.38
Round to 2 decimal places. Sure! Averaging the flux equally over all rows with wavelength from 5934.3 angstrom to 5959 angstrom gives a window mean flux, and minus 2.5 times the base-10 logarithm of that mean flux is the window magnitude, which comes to -1.88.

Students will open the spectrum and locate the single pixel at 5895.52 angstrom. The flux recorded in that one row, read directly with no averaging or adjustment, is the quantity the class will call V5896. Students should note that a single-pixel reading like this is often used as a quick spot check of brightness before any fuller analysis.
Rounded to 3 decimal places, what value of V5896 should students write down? 3.618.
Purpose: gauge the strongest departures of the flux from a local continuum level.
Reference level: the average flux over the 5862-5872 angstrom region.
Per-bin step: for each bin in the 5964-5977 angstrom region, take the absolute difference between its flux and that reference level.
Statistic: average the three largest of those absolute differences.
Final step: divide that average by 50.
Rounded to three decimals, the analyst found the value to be 0.023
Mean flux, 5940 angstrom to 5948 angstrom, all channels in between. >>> 5.9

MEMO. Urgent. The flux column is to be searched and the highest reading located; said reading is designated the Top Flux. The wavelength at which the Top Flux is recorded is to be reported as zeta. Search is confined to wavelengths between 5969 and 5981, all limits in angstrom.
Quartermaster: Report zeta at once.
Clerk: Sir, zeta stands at 5973.40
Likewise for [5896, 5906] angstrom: 5905.03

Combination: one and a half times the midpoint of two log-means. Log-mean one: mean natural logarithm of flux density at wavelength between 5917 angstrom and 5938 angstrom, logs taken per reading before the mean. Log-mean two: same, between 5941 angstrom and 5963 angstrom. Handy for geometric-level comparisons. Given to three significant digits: 2.61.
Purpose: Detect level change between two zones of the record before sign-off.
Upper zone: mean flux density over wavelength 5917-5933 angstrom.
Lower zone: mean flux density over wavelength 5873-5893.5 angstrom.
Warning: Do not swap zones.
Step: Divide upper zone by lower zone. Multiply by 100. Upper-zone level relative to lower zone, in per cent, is 116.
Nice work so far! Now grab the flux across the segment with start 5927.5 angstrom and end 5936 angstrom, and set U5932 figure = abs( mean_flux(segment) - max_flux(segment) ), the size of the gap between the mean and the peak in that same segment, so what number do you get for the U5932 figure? 1.1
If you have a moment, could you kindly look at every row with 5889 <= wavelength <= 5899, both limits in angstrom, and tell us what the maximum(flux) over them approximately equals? 5.496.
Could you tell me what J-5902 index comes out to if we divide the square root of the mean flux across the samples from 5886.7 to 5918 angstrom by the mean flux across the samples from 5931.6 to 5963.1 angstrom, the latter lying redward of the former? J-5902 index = 0.39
